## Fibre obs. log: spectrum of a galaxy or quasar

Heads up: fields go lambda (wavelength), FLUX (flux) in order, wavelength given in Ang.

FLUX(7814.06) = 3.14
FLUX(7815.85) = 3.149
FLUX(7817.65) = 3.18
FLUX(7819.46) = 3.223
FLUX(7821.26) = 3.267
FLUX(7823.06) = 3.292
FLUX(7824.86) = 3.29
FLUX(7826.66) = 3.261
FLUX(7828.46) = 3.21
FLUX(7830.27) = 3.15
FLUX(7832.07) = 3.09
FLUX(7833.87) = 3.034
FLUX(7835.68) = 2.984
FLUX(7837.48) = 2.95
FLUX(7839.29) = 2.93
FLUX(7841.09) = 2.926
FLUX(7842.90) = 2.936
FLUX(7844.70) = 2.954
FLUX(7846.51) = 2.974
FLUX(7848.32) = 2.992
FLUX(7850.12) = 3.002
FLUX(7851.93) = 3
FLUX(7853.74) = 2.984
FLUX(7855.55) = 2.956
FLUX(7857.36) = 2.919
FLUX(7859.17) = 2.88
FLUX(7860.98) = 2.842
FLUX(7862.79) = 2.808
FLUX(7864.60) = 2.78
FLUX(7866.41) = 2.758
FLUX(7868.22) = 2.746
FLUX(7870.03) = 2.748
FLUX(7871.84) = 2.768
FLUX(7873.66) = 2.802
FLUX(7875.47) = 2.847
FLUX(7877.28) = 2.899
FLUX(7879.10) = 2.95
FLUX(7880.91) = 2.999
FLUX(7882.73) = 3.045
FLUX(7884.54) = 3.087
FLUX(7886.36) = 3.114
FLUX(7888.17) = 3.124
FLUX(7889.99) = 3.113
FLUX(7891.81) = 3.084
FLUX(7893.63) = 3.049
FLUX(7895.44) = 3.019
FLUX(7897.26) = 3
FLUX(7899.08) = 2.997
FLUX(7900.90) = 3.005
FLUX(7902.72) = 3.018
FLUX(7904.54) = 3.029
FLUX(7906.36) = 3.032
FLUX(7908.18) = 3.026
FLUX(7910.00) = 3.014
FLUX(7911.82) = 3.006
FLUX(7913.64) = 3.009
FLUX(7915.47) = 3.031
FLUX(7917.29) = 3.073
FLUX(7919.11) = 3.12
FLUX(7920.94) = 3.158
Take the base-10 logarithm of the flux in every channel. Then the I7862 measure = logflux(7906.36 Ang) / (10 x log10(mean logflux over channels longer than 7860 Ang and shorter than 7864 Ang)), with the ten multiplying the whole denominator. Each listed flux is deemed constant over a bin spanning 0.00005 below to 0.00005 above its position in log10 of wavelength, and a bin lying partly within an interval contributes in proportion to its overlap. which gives -0.139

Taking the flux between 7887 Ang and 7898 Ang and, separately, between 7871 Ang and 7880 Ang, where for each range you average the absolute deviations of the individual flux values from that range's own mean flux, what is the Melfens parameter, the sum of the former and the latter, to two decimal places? 0.10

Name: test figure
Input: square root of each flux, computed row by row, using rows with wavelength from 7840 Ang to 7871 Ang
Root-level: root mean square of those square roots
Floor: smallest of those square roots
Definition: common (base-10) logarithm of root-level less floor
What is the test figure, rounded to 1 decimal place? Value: -1.4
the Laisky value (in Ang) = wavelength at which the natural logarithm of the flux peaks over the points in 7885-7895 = 7888.17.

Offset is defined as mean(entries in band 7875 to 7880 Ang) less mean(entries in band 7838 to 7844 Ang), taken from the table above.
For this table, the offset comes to -0.03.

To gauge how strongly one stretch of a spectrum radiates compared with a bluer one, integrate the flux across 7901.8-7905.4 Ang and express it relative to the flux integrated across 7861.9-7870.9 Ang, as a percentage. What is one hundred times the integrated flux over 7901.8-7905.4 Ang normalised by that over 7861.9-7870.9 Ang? 44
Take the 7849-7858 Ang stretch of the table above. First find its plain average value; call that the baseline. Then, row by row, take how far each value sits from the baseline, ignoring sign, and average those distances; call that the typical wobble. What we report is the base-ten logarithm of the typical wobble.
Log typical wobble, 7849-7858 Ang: -1.6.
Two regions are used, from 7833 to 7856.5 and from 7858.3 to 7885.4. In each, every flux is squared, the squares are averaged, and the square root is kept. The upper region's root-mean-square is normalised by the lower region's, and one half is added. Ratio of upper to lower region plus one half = 1.46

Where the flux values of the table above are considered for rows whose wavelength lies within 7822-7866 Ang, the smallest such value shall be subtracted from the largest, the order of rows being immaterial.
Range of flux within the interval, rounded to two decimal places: 0.51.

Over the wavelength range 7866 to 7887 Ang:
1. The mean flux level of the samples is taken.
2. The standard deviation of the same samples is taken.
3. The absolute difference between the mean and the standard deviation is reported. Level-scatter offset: 2.76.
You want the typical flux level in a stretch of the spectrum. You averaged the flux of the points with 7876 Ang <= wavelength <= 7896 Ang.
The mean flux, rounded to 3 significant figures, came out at 3.04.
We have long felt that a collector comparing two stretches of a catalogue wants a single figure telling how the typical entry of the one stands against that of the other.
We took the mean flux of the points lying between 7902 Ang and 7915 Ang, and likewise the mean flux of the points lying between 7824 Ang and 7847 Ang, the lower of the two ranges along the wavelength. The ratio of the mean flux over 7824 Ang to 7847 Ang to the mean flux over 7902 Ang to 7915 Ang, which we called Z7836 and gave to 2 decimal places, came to 1.01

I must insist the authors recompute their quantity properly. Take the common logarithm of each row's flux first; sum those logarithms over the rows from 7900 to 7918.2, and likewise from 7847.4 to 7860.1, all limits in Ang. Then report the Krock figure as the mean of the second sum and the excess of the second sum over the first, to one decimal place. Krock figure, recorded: 0.9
